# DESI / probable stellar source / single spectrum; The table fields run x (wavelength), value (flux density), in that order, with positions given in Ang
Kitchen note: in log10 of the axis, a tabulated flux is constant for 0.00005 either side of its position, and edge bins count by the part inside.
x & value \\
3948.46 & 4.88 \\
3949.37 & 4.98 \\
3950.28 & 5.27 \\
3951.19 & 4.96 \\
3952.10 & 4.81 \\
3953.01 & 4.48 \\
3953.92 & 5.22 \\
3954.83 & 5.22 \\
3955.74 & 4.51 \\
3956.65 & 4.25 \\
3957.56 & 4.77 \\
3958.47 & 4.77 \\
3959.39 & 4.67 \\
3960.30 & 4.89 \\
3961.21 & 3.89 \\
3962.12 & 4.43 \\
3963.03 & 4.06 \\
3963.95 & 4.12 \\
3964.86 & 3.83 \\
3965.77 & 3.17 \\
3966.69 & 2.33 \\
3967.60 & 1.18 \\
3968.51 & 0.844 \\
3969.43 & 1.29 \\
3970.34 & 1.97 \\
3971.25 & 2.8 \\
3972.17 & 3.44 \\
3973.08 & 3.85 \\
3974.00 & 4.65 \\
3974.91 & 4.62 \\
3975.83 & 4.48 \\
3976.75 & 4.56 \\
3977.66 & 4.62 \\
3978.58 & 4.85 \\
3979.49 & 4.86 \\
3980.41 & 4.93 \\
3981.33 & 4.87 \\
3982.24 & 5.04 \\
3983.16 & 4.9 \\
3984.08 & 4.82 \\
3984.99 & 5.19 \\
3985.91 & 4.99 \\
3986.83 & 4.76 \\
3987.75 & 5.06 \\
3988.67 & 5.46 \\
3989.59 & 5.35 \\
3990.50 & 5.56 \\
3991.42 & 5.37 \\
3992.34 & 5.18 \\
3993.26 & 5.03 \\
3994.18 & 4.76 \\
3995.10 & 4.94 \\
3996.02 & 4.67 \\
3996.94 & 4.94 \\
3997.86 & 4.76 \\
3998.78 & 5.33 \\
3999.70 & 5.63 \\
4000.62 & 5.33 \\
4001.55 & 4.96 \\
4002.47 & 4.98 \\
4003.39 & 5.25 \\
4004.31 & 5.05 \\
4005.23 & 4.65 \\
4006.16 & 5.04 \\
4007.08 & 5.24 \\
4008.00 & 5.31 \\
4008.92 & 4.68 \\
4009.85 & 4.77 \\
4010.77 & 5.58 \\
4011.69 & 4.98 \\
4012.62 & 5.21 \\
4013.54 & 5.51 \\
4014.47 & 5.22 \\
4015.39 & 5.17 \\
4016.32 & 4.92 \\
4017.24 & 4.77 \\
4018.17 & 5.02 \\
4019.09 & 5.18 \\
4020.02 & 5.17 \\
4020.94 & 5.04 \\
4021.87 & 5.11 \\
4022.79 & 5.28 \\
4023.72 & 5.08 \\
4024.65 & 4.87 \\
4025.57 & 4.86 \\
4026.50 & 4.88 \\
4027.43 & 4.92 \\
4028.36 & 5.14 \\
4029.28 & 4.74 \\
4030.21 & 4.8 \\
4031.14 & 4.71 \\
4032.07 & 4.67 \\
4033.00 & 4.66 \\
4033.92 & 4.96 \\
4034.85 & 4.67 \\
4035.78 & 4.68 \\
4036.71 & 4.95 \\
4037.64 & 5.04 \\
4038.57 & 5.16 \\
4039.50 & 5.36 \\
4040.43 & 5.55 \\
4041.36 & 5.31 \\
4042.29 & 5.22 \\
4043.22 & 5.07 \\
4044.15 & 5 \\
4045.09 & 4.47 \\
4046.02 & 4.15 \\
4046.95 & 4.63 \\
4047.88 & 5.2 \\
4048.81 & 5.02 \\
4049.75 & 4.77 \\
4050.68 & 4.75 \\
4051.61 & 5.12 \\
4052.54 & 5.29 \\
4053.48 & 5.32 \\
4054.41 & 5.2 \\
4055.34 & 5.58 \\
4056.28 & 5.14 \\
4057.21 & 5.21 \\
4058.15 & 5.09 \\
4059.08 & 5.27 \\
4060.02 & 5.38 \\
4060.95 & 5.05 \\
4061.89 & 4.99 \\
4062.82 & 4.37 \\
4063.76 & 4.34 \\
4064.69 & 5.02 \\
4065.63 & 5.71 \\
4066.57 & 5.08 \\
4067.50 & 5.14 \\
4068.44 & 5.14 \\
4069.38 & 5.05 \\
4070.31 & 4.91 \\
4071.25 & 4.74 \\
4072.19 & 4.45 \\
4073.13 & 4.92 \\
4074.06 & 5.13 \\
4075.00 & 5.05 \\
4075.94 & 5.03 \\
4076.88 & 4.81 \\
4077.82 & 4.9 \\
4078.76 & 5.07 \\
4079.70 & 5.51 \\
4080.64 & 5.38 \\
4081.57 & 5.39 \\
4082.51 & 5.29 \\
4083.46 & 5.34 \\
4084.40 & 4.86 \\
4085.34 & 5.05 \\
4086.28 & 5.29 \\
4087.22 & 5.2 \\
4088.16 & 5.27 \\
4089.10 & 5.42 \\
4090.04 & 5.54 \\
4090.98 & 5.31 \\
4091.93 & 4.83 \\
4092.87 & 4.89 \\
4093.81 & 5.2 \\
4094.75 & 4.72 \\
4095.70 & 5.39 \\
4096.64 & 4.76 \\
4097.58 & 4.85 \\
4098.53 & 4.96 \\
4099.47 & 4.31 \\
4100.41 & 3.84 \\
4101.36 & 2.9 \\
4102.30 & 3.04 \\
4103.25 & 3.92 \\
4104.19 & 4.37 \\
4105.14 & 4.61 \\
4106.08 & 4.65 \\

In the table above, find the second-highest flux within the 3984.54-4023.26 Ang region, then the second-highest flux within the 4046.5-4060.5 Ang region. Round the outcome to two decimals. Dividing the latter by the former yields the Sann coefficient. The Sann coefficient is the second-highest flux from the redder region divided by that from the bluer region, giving 0.96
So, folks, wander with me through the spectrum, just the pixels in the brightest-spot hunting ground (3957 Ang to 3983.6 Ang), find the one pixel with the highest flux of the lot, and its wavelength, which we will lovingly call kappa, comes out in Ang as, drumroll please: 3982.24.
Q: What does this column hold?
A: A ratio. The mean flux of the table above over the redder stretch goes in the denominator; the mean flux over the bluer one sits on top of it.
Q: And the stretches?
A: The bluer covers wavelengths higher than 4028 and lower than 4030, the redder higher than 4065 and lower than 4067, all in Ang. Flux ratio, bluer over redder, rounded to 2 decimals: 0.92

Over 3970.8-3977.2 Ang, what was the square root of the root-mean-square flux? 2.03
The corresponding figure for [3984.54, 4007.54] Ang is 2.26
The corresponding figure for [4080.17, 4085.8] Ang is 2.29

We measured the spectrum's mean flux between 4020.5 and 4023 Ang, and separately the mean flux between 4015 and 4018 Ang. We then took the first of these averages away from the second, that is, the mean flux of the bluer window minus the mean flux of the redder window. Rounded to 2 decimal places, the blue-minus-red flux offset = -0.19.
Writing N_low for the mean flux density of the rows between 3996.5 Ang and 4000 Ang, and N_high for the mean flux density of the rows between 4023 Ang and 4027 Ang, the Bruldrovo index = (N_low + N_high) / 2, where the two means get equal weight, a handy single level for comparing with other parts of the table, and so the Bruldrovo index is 5.04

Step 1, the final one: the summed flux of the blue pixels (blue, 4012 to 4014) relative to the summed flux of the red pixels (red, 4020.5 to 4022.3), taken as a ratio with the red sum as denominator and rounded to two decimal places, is 1.06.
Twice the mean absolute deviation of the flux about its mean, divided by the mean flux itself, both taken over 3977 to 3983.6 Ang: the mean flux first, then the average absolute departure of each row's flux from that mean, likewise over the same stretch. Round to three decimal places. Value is 0.032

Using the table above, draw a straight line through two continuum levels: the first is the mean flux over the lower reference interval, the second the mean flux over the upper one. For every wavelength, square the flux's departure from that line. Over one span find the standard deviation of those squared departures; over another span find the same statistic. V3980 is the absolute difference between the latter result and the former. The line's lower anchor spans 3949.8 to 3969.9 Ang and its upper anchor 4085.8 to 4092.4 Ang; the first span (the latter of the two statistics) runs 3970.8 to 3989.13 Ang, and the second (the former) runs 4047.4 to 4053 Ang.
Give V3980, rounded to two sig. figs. 0.34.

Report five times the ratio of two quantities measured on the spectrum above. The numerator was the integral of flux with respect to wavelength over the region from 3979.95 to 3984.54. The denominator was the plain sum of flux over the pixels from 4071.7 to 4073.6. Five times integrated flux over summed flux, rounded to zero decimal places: 12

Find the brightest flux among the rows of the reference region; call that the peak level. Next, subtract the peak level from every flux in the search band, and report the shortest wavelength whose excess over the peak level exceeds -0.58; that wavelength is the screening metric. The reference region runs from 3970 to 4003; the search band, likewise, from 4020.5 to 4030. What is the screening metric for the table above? 4021.87 Ang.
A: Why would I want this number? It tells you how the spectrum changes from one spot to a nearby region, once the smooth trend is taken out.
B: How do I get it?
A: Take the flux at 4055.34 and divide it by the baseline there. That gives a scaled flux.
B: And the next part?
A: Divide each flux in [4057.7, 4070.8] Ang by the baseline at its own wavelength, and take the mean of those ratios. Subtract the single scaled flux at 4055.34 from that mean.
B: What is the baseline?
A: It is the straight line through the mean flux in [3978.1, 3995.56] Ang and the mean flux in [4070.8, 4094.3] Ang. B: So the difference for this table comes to -0.107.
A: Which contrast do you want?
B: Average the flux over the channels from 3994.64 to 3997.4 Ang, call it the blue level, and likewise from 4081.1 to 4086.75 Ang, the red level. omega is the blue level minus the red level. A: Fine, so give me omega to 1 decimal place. -0.4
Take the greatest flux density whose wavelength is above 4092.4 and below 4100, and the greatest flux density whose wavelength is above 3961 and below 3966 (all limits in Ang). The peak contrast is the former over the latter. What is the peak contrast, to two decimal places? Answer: 1.22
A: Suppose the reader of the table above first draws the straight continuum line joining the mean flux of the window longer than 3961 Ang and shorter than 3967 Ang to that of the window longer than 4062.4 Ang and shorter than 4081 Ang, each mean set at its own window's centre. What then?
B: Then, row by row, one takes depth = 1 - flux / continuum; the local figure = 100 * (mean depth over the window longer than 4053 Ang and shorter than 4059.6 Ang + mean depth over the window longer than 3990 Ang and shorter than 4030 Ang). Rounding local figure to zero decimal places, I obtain -29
